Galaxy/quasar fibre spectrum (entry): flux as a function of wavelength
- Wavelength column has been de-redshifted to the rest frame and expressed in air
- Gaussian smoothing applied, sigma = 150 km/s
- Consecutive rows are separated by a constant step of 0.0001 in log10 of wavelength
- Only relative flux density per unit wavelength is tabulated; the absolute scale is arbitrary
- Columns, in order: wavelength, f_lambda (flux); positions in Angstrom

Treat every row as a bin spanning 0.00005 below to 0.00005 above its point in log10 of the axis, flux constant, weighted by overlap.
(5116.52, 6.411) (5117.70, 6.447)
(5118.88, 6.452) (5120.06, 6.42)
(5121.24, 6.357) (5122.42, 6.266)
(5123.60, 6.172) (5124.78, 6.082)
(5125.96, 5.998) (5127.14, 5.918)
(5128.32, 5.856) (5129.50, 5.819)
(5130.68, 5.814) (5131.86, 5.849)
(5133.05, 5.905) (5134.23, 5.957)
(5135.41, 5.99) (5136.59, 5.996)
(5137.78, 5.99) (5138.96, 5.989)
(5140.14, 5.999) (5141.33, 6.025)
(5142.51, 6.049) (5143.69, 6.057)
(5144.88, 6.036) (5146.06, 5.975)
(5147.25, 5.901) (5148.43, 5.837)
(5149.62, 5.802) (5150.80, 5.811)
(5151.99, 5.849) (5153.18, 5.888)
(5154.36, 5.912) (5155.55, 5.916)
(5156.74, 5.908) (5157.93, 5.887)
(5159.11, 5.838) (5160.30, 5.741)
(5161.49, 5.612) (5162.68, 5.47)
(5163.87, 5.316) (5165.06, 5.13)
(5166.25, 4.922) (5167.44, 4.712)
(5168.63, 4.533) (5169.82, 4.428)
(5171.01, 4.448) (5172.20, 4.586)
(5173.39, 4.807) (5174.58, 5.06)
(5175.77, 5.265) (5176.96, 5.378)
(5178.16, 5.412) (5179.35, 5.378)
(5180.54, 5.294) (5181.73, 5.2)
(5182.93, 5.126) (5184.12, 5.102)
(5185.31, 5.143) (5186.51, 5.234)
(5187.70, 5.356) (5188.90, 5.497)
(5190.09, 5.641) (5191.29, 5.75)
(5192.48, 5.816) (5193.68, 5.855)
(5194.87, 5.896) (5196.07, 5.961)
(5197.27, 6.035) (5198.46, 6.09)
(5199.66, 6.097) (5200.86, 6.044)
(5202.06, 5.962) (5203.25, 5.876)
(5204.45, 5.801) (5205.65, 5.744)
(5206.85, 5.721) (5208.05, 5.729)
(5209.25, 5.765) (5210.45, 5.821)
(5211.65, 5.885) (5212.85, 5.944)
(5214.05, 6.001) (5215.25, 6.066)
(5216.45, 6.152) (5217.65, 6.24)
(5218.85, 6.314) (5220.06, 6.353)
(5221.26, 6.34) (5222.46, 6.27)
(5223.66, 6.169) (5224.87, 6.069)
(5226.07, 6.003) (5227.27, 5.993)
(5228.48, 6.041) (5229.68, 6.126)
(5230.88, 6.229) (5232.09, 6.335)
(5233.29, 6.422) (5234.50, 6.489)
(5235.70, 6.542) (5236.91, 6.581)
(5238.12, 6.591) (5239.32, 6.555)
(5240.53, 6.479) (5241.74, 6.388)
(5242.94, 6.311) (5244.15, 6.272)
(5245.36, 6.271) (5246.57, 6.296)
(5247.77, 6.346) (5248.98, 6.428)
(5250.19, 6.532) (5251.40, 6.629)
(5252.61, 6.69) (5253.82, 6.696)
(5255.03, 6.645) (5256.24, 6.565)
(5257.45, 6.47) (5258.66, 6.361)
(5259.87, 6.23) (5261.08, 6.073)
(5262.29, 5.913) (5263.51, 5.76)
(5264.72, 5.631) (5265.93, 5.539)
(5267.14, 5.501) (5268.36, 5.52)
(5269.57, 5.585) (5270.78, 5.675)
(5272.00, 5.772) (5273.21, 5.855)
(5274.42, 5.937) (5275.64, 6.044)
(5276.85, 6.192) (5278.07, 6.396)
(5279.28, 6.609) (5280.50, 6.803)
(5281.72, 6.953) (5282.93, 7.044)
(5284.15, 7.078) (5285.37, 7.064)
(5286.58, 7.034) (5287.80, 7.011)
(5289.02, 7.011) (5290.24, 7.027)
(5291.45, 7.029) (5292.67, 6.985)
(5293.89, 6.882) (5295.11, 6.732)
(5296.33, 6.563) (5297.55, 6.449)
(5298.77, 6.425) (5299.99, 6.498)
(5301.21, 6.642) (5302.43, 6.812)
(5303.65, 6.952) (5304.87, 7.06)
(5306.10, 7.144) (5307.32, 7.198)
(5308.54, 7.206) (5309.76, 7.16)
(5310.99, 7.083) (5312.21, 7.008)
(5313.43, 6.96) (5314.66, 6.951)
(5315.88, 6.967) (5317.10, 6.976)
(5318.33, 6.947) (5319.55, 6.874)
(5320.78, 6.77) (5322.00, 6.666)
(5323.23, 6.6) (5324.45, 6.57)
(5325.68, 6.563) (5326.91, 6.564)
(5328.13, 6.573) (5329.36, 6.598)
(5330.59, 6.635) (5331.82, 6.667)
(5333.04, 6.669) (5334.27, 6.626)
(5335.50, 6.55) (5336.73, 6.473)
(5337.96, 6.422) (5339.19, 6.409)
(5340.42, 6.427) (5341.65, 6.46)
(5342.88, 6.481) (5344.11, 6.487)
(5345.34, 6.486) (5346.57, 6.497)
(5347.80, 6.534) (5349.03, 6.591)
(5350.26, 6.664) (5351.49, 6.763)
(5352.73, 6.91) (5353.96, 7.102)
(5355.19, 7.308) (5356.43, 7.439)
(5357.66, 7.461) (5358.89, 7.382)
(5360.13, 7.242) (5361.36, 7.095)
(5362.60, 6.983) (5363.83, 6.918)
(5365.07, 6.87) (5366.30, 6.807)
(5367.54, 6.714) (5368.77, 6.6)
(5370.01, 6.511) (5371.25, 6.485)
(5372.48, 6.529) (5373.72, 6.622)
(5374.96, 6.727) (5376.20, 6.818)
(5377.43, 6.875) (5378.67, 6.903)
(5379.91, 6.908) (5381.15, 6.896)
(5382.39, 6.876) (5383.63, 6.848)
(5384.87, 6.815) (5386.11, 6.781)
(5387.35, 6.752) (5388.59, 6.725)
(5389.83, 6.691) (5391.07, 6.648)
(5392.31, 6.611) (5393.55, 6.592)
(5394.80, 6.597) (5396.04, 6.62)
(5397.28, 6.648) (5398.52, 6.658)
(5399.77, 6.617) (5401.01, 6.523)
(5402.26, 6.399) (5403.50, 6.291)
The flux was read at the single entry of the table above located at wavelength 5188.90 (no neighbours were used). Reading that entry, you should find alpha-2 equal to 5.497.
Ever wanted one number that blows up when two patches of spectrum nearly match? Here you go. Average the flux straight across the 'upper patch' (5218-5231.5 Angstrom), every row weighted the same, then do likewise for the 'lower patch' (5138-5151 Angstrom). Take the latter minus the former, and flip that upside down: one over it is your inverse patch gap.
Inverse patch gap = -5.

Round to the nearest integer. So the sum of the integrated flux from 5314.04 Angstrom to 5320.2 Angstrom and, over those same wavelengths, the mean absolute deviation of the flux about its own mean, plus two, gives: 45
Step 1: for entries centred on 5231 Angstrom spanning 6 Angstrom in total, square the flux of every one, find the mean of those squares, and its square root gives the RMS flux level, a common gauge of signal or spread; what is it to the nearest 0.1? 6.2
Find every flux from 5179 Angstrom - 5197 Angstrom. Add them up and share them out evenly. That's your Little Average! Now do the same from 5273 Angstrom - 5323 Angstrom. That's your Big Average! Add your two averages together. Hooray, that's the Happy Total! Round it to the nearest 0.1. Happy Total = 12.3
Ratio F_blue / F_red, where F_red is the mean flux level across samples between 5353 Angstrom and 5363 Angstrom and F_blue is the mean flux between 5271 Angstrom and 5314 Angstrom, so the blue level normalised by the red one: 0.93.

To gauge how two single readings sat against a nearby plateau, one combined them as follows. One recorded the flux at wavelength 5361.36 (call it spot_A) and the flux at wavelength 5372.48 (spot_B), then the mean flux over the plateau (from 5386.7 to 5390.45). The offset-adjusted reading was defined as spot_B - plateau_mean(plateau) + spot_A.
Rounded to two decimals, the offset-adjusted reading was 6.90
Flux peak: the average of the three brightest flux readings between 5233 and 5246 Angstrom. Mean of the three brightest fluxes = 6.6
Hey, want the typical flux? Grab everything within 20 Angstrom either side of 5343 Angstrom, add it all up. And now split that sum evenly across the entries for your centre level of 6.7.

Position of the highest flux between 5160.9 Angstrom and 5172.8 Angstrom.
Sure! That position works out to 5161.49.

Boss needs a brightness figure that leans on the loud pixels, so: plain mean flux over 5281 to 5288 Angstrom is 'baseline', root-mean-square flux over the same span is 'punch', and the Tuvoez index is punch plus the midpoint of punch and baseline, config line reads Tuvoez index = 14.1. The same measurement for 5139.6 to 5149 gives 12.0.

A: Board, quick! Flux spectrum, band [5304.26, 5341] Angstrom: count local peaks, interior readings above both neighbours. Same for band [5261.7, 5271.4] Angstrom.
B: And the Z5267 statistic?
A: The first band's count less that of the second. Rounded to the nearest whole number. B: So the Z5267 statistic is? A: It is 3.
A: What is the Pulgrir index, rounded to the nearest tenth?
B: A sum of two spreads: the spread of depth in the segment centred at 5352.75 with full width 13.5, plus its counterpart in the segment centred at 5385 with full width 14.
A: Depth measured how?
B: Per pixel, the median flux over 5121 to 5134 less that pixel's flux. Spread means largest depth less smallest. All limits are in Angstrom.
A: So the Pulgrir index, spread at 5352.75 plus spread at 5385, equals 1.2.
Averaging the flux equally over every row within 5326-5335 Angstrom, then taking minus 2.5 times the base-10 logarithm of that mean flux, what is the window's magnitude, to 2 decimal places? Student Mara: -2.05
